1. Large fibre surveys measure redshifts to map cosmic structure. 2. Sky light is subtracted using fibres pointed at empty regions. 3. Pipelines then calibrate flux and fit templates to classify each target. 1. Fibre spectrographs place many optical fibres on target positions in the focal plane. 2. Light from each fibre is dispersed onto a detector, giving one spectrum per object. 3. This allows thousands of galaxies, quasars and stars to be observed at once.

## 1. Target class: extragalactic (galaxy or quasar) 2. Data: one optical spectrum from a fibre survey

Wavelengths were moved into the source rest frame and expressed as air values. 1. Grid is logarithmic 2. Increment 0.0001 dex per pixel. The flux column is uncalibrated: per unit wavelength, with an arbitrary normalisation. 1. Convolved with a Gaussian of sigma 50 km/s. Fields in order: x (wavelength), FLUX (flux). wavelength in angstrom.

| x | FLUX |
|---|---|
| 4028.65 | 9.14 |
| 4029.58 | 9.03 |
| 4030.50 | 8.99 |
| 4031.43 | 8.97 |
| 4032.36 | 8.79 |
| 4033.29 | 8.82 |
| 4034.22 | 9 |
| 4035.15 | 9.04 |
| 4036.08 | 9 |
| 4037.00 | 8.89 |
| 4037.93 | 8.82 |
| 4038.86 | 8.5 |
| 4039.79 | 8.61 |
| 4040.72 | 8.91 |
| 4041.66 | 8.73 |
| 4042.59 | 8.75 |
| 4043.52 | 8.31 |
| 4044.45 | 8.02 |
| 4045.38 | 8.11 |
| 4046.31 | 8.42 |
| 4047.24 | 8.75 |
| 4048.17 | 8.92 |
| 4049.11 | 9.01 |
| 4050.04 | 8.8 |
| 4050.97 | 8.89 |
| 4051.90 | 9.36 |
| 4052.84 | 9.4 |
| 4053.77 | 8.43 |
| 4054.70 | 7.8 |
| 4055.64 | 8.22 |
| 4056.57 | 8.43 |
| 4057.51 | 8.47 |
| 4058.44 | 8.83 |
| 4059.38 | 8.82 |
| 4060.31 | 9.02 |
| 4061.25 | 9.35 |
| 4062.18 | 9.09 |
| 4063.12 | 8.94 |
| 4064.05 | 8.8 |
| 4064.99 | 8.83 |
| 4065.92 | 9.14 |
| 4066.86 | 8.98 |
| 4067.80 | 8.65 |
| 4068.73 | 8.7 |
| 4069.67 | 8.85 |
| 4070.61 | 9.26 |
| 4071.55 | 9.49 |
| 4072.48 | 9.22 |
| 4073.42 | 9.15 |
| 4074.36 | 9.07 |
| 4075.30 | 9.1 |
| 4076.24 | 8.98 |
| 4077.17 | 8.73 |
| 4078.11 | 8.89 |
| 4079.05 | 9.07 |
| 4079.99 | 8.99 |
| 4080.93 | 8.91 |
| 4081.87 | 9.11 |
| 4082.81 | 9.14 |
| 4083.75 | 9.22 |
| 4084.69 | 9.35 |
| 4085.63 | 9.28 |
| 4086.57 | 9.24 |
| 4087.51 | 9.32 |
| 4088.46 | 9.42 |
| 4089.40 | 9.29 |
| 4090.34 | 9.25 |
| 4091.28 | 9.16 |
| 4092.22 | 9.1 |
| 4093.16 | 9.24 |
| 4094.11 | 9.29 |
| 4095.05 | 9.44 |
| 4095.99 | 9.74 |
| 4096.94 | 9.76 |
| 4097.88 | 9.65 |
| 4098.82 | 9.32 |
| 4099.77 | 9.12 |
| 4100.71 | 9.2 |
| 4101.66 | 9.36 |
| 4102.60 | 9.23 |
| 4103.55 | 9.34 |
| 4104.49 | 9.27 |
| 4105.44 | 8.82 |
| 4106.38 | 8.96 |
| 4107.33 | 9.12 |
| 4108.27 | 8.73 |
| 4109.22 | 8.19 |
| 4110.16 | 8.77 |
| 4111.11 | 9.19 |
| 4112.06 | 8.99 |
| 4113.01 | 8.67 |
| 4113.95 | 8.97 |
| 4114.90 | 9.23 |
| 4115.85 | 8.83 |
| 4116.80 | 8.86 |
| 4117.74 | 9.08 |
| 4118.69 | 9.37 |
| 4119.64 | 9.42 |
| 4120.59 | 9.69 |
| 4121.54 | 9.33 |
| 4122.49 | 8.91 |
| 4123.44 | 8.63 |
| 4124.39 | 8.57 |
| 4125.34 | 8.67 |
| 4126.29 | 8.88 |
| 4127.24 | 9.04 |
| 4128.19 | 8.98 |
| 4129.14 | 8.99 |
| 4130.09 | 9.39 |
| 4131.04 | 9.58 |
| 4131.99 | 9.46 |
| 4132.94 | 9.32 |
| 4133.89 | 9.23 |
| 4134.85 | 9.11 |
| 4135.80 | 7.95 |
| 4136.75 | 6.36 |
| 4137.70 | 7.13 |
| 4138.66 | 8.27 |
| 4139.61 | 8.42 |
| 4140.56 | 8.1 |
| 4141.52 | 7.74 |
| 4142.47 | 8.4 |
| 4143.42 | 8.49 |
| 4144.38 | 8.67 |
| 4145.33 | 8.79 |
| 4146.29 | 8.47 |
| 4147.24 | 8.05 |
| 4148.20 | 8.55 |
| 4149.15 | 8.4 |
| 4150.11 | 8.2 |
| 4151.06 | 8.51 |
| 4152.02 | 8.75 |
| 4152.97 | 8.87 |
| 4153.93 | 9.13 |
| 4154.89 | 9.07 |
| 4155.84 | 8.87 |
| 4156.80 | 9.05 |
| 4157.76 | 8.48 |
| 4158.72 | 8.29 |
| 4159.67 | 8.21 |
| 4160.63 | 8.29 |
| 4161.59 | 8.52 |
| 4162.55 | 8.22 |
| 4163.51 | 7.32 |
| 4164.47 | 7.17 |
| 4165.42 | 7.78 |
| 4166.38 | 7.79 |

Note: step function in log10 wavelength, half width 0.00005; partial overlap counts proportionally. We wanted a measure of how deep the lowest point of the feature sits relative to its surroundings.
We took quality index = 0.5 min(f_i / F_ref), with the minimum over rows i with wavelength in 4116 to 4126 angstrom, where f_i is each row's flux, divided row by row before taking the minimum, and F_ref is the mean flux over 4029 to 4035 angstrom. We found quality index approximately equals 0.48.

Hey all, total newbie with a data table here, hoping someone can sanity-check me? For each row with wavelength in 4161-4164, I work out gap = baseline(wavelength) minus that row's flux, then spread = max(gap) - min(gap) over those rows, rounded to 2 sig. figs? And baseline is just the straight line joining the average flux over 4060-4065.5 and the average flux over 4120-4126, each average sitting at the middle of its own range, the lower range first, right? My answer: 1.2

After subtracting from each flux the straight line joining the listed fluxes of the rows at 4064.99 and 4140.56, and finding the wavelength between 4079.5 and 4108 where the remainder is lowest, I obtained 4080.93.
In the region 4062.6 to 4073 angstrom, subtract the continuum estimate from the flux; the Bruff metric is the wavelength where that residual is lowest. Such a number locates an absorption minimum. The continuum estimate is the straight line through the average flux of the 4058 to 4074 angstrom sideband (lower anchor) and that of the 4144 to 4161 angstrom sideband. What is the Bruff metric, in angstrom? 4067.80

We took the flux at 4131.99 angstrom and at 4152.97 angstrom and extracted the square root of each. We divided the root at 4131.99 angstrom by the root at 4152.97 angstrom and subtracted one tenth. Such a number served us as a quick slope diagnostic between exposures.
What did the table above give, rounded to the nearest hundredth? 0.93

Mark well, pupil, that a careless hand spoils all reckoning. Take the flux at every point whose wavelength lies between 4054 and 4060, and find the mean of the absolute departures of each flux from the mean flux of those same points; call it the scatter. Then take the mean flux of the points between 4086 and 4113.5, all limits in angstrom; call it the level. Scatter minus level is -8.9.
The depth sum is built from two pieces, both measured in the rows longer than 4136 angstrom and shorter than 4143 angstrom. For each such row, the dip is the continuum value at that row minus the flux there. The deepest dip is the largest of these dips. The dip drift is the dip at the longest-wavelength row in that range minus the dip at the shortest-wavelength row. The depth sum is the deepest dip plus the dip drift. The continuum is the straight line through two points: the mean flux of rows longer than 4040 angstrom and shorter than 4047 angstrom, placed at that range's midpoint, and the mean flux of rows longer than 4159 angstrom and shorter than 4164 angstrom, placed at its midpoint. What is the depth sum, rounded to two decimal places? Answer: -0.23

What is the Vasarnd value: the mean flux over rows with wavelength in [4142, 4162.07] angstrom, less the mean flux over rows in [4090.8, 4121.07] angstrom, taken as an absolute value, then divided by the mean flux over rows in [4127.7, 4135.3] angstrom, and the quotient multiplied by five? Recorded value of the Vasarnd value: 0.32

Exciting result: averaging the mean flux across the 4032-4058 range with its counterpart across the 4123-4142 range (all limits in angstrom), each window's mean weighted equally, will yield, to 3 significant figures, 8.64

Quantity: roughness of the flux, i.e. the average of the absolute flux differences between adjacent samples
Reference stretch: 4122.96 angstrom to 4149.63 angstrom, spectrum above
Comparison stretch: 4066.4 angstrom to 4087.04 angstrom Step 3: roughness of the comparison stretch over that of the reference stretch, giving 0.41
